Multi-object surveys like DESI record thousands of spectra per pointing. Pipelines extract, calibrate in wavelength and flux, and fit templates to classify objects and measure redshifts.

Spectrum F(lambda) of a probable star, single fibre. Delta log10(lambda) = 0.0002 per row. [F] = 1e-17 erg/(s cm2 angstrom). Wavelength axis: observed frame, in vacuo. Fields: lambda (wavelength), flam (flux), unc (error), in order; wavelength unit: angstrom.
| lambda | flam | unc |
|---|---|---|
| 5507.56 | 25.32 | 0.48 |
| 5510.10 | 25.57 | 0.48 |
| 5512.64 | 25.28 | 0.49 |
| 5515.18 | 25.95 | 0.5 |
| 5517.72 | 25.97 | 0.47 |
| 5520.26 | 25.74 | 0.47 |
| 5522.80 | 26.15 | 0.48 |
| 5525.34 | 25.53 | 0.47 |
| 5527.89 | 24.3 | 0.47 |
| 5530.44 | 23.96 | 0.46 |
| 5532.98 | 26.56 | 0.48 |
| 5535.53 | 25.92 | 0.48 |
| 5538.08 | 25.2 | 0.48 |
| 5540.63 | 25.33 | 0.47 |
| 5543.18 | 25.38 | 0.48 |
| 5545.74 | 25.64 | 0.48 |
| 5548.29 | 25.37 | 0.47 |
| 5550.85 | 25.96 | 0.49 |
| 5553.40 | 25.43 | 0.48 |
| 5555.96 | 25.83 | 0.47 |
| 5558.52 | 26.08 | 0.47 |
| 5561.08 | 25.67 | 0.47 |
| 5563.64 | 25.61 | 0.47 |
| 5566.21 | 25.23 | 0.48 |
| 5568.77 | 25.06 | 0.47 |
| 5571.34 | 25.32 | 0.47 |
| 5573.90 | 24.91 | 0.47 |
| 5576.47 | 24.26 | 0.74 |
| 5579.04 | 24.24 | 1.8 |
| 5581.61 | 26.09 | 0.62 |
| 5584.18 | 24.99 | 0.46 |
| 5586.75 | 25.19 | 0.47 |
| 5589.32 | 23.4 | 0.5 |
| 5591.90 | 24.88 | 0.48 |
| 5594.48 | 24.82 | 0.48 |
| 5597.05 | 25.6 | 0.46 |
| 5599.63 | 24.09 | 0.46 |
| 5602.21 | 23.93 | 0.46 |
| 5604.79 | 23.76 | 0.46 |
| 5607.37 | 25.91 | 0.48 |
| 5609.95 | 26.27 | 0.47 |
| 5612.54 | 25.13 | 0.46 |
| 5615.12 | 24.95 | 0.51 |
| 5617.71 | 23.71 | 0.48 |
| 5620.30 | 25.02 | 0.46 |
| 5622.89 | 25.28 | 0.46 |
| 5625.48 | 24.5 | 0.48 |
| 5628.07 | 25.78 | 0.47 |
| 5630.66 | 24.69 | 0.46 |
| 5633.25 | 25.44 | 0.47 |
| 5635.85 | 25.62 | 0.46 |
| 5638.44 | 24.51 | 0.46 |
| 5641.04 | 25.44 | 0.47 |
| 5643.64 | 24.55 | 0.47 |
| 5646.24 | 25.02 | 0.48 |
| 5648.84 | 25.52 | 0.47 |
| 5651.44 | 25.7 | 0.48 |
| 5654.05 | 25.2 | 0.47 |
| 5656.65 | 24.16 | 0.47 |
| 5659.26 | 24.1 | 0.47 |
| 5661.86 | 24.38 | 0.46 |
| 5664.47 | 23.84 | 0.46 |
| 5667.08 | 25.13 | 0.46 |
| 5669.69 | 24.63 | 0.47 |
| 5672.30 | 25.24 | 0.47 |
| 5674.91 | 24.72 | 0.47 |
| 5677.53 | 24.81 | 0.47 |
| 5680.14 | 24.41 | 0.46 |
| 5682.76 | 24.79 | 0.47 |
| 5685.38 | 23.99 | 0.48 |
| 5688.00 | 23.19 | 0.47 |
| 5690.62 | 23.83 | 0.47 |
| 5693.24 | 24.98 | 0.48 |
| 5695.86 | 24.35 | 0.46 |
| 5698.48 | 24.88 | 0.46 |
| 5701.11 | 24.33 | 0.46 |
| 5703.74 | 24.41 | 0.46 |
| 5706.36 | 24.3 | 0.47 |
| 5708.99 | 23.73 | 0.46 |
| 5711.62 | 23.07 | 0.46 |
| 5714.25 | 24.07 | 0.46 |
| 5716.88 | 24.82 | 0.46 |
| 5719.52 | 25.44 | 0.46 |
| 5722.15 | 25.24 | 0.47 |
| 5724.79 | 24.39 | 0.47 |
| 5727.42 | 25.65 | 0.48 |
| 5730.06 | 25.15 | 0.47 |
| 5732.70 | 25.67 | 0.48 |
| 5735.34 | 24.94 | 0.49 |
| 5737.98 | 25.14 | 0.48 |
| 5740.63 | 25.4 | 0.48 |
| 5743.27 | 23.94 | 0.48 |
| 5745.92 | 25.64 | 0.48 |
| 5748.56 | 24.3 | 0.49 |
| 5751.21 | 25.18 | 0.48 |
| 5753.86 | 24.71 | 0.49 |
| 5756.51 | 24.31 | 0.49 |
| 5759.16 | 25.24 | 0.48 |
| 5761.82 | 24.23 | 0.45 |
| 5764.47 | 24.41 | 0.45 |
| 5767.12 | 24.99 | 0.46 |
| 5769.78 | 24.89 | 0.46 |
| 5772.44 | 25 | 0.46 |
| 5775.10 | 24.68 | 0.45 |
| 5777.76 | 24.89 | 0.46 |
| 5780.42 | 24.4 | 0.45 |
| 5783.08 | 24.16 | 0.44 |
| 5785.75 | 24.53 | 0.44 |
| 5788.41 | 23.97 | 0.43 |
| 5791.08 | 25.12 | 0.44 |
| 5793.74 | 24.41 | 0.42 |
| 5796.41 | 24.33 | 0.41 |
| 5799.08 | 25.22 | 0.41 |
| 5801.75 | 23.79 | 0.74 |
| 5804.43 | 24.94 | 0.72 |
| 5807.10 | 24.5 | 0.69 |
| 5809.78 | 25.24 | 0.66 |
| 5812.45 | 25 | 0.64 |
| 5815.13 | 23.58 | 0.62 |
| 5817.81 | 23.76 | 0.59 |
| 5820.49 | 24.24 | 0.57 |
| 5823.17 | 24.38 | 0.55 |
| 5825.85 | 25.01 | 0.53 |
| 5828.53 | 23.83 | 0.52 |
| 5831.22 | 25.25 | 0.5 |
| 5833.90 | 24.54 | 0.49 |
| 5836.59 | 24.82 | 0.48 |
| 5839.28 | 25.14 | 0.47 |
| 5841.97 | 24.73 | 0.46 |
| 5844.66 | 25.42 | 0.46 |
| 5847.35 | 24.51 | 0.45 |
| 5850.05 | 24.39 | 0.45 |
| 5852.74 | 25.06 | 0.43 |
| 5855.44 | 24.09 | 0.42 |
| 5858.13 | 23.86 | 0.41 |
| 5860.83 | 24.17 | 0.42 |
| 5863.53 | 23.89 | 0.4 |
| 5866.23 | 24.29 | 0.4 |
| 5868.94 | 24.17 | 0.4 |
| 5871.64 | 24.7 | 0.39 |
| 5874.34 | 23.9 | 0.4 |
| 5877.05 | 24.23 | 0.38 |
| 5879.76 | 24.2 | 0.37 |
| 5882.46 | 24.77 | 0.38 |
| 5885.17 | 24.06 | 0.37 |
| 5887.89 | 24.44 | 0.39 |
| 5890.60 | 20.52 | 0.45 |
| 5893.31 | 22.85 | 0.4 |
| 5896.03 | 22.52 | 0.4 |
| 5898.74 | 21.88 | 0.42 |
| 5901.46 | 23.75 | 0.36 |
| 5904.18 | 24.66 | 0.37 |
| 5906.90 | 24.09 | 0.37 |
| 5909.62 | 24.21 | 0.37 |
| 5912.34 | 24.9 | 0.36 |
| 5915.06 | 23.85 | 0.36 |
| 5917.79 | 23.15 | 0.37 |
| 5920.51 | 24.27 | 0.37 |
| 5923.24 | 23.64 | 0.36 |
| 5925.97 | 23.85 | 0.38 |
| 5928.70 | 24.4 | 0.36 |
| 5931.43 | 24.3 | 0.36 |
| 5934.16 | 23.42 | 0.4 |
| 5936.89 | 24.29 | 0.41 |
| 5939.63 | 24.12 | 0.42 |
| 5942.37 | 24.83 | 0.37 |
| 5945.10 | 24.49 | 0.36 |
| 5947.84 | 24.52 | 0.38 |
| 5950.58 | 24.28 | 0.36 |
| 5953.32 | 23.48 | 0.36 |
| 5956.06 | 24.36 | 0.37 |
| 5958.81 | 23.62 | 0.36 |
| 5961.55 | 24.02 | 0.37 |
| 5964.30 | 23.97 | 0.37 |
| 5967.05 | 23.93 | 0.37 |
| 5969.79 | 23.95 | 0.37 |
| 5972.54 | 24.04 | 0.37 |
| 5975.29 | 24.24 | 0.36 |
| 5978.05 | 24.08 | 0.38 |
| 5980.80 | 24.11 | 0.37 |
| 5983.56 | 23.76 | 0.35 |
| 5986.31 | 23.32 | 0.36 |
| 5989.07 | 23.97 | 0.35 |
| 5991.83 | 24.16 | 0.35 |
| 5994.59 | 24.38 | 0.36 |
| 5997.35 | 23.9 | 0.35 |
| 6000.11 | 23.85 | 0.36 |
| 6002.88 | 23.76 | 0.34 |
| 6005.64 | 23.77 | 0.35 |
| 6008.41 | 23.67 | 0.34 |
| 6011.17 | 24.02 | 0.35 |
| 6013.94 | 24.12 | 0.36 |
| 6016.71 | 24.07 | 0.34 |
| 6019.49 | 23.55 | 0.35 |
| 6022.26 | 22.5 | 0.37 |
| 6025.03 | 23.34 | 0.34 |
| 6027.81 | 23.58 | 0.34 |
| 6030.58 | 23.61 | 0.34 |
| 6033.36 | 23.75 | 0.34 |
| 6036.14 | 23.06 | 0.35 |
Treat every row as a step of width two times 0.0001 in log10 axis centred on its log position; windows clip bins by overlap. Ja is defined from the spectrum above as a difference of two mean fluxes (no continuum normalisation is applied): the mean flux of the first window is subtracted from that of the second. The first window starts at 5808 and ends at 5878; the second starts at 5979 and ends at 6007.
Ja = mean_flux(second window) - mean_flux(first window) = -0.57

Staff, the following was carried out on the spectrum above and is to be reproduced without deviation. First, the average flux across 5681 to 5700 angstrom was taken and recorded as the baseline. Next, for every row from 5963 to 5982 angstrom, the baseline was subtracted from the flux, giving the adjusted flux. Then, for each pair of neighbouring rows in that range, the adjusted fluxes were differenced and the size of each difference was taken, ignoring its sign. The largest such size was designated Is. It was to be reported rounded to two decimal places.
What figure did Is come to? 0.20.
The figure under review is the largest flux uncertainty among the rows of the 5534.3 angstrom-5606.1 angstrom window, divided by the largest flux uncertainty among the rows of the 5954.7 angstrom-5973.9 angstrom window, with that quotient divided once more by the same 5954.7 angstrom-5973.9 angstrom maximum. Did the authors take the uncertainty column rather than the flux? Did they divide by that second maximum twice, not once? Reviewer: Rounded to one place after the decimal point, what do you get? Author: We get 13.1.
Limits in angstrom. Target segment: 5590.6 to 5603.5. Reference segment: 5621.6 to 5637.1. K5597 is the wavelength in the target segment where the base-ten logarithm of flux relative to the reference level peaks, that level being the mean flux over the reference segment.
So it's 5597.05 angstrom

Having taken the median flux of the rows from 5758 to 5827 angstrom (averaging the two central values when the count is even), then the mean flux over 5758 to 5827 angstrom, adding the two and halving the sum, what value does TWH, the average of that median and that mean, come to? 24.5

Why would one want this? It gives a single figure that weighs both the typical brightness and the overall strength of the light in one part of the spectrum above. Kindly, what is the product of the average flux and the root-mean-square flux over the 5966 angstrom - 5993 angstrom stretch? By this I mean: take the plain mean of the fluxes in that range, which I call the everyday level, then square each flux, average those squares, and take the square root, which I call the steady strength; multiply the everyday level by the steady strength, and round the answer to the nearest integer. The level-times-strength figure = 574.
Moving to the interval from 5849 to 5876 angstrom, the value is 588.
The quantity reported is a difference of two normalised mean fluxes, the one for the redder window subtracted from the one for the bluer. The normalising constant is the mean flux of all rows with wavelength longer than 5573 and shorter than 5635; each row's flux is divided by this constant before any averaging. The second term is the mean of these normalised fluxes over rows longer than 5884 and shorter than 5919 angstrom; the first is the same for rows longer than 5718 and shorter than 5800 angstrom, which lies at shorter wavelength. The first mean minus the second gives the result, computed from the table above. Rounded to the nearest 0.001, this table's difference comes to 0.055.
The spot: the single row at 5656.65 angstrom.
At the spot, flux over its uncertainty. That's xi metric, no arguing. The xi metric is 51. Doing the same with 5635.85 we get 56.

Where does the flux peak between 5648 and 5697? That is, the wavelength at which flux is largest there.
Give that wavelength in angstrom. 5651.44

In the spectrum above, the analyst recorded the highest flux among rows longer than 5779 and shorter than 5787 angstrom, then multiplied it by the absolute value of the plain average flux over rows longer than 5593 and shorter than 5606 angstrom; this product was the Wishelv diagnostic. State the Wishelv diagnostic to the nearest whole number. 600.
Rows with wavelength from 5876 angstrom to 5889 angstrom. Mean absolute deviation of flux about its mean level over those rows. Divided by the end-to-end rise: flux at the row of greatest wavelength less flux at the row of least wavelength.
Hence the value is 1.0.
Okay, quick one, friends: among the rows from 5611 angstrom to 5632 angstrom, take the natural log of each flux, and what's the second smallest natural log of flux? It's 3.20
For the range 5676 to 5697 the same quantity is 3.17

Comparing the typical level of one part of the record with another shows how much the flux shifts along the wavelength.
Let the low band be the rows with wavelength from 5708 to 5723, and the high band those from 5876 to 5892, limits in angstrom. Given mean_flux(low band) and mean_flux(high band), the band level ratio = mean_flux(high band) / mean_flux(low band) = 0.972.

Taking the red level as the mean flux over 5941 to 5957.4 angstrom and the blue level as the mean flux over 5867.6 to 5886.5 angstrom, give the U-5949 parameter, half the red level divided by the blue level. 0.501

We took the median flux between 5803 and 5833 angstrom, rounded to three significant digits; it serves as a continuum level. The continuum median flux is 24.5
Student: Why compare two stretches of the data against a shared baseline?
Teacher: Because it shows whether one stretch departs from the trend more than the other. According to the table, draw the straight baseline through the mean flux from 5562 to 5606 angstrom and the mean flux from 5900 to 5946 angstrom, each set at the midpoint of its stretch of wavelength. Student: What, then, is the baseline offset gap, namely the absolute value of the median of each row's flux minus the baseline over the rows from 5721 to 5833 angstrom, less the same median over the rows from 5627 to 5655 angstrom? 0.39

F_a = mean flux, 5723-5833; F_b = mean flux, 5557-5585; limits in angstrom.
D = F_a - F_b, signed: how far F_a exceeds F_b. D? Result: -0.53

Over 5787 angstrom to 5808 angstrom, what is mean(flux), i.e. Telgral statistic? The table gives 24.5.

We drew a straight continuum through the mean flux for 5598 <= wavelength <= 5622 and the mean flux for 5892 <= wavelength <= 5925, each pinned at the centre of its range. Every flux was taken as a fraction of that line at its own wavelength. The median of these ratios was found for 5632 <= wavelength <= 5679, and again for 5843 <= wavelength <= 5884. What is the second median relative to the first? 1.01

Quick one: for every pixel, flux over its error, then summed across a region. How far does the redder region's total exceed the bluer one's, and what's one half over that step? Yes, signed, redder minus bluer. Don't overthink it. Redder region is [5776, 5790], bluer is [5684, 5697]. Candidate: 0.025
